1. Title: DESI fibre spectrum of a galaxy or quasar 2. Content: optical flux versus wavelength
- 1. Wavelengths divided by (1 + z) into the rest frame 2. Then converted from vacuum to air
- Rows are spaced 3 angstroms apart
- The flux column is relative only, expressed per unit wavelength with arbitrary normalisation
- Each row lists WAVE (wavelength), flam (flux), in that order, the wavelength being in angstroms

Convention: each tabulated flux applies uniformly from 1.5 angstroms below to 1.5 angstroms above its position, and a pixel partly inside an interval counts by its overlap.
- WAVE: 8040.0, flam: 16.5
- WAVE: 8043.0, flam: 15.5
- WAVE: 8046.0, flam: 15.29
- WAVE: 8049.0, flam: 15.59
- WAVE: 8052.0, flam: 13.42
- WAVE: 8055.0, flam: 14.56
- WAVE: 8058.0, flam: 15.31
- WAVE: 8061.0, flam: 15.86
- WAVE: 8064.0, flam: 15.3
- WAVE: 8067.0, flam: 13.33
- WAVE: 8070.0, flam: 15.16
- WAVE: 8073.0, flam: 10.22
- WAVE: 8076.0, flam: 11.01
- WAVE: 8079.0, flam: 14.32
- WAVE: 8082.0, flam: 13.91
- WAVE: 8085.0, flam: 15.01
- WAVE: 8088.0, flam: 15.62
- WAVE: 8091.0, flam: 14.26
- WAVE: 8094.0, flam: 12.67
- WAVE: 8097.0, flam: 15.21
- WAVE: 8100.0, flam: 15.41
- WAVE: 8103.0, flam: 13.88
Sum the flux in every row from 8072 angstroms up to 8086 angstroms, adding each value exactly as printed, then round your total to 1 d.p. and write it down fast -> 64.5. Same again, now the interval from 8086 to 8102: 73.2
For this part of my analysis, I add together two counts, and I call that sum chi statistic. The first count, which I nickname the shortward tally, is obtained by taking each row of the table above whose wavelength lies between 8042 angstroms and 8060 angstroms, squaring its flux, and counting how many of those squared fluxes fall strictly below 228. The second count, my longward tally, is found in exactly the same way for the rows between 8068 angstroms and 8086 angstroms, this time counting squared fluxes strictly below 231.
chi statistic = 8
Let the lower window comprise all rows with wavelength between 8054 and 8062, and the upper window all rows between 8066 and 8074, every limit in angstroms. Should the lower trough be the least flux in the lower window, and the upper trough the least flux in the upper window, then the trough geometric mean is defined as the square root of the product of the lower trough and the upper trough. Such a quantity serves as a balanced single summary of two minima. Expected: 12.2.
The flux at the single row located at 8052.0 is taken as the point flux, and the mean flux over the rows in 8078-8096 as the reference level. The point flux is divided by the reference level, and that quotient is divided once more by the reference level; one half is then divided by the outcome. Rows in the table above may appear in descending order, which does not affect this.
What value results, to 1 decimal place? 7.6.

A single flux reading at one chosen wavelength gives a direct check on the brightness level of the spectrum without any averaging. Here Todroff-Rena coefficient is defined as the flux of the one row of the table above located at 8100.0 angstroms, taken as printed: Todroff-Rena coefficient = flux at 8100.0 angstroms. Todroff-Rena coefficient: 15.41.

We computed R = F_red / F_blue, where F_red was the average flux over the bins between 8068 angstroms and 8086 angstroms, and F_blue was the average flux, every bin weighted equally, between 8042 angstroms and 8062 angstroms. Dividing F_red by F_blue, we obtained 0.88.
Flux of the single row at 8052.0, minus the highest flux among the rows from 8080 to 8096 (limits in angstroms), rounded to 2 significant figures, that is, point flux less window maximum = -2.2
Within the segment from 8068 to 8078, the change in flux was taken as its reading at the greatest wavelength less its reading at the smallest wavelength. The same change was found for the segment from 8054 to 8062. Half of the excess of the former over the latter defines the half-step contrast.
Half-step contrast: -2.7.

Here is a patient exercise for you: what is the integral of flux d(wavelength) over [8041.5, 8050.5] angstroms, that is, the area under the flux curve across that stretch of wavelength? 139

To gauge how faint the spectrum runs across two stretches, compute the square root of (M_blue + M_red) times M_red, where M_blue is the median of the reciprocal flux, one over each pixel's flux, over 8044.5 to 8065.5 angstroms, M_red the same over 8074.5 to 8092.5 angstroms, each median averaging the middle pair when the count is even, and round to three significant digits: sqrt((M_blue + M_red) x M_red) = 0.0973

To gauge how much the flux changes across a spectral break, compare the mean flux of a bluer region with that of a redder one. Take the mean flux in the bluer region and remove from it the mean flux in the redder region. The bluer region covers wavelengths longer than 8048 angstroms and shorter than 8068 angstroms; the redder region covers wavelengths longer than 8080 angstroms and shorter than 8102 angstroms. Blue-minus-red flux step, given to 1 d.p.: 0.2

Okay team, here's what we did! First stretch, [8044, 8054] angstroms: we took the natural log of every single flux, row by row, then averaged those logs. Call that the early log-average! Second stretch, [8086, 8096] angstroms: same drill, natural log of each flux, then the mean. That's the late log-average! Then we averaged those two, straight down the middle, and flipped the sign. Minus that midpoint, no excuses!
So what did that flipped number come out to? -2.67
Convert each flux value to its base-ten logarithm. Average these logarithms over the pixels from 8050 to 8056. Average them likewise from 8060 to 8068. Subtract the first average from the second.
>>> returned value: 0.02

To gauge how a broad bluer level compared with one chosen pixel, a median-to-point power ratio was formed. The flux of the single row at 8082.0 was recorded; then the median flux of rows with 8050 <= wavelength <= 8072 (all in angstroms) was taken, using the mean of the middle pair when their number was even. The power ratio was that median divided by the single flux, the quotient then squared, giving 1.2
